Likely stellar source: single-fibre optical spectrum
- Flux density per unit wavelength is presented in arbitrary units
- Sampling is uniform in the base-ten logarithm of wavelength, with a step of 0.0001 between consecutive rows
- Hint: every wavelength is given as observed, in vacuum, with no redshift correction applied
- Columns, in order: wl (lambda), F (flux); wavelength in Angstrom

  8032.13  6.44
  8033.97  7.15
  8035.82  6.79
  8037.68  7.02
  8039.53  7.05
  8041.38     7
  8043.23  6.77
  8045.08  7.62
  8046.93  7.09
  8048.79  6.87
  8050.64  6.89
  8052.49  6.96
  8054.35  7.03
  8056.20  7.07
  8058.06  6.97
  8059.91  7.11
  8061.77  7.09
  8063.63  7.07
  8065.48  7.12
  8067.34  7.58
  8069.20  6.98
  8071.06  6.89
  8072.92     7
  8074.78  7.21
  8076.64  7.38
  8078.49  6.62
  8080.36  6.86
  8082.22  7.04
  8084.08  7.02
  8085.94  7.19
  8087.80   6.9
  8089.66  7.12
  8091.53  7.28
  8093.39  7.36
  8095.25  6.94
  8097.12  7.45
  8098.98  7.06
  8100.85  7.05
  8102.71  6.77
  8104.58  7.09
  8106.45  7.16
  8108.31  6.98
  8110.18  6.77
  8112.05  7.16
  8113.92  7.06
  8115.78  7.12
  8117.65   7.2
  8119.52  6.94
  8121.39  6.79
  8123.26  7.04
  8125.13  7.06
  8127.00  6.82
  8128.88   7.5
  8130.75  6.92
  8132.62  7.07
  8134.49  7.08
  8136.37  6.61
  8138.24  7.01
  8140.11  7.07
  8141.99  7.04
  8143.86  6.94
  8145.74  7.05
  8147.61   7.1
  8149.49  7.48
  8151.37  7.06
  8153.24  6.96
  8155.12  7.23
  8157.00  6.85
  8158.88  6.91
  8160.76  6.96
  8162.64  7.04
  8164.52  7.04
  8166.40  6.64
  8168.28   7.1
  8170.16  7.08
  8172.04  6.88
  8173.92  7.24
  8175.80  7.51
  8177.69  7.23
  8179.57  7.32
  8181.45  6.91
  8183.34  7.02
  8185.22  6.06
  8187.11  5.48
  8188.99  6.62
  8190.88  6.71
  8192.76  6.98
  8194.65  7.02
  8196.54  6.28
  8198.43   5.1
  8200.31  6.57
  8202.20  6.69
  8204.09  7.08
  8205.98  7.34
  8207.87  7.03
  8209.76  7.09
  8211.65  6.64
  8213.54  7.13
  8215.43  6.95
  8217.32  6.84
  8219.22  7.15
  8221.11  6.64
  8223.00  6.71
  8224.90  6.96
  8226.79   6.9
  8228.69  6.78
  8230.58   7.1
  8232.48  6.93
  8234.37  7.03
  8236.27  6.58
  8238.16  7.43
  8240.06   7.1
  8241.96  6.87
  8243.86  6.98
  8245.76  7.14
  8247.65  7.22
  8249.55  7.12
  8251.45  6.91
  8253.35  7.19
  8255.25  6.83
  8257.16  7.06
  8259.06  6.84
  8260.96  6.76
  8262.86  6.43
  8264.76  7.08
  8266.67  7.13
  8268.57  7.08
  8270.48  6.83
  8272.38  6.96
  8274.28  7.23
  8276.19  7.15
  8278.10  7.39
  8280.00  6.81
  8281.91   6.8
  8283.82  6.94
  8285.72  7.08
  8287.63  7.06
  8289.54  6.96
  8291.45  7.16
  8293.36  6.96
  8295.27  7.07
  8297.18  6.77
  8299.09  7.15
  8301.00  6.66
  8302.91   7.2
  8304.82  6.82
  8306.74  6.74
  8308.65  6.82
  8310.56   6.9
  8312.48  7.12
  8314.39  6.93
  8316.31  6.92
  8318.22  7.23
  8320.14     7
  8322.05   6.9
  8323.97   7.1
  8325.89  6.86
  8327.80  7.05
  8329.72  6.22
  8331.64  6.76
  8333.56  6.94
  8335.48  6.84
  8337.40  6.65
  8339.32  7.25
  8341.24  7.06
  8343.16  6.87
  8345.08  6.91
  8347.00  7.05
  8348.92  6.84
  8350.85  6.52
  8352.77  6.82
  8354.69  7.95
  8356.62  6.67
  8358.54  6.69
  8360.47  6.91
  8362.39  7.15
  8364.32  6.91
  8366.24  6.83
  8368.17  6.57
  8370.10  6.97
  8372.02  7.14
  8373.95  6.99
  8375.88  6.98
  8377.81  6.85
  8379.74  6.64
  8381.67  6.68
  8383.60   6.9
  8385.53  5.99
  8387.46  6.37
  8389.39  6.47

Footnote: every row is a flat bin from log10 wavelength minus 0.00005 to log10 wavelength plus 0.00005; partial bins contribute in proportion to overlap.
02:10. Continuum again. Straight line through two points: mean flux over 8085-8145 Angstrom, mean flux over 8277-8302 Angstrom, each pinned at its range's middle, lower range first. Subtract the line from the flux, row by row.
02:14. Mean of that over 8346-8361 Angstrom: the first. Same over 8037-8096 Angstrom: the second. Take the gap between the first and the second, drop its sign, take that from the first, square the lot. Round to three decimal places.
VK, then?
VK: 0.004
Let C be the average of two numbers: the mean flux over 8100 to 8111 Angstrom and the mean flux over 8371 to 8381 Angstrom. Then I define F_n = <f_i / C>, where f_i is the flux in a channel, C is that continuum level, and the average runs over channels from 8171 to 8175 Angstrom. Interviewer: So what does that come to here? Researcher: 1.02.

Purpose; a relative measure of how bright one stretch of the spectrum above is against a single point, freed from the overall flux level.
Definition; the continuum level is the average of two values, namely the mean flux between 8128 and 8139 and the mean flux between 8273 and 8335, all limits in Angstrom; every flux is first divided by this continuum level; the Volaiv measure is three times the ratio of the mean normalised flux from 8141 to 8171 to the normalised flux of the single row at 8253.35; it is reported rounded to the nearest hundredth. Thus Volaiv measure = 2.93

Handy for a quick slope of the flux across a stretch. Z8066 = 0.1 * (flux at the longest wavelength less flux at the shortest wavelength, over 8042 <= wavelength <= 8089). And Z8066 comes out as 0.01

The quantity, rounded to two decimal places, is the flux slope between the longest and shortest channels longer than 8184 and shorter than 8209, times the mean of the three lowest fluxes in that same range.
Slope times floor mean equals 0.24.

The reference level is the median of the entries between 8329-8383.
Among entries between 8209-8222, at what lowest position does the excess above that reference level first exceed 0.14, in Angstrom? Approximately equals 8209.76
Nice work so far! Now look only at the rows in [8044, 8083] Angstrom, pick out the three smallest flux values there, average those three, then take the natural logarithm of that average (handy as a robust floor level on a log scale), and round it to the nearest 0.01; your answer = 1.91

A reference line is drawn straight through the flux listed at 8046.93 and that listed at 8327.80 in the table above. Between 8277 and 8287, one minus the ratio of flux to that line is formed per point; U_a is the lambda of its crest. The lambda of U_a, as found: 8281.91 Angstrom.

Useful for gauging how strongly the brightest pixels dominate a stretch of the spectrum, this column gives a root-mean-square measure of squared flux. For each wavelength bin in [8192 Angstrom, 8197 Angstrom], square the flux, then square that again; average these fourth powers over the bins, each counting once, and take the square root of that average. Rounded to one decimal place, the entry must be 46.0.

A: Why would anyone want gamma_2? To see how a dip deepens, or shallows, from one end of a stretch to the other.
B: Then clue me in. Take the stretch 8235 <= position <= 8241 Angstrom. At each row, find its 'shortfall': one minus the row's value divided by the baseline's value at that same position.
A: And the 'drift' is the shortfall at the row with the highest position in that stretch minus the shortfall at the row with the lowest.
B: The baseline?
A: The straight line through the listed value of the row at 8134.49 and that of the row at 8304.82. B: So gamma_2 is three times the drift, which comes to -0.23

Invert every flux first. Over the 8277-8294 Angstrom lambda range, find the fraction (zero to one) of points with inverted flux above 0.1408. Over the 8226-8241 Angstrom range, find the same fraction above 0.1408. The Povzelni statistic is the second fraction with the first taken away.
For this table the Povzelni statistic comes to 0.1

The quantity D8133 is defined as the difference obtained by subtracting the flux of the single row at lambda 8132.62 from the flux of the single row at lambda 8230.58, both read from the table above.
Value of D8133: 0.0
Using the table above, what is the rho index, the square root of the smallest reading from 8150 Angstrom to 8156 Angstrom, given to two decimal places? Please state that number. 2.64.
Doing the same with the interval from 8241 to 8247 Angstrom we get 2.62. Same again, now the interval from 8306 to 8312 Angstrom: 2.60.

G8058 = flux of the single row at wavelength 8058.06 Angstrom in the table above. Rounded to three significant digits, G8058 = 6.97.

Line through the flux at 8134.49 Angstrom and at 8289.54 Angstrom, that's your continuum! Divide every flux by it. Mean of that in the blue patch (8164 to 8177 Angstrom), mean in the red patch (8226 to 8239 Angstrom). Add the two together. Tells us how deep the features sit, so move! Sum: 2.00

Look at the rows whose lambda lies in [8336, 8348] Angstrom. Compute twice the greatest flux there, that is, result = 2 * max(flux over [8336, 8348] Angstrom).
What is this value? 14.50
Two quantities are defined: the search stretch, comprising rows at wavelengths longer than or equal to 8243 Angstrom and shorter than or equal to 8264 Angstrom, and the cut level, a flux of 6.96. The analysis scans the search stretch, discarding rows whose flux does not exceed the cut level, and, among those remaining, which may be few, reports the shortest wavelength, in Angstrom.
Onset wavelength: 8243.86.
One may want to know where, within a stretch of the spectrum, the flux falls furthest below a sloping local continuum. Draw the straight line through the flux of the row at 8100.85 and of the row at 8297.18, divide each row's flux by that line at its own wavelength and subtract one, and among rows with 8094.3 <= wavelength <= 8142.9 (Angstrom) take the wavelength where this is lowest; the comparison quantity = 8136.37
